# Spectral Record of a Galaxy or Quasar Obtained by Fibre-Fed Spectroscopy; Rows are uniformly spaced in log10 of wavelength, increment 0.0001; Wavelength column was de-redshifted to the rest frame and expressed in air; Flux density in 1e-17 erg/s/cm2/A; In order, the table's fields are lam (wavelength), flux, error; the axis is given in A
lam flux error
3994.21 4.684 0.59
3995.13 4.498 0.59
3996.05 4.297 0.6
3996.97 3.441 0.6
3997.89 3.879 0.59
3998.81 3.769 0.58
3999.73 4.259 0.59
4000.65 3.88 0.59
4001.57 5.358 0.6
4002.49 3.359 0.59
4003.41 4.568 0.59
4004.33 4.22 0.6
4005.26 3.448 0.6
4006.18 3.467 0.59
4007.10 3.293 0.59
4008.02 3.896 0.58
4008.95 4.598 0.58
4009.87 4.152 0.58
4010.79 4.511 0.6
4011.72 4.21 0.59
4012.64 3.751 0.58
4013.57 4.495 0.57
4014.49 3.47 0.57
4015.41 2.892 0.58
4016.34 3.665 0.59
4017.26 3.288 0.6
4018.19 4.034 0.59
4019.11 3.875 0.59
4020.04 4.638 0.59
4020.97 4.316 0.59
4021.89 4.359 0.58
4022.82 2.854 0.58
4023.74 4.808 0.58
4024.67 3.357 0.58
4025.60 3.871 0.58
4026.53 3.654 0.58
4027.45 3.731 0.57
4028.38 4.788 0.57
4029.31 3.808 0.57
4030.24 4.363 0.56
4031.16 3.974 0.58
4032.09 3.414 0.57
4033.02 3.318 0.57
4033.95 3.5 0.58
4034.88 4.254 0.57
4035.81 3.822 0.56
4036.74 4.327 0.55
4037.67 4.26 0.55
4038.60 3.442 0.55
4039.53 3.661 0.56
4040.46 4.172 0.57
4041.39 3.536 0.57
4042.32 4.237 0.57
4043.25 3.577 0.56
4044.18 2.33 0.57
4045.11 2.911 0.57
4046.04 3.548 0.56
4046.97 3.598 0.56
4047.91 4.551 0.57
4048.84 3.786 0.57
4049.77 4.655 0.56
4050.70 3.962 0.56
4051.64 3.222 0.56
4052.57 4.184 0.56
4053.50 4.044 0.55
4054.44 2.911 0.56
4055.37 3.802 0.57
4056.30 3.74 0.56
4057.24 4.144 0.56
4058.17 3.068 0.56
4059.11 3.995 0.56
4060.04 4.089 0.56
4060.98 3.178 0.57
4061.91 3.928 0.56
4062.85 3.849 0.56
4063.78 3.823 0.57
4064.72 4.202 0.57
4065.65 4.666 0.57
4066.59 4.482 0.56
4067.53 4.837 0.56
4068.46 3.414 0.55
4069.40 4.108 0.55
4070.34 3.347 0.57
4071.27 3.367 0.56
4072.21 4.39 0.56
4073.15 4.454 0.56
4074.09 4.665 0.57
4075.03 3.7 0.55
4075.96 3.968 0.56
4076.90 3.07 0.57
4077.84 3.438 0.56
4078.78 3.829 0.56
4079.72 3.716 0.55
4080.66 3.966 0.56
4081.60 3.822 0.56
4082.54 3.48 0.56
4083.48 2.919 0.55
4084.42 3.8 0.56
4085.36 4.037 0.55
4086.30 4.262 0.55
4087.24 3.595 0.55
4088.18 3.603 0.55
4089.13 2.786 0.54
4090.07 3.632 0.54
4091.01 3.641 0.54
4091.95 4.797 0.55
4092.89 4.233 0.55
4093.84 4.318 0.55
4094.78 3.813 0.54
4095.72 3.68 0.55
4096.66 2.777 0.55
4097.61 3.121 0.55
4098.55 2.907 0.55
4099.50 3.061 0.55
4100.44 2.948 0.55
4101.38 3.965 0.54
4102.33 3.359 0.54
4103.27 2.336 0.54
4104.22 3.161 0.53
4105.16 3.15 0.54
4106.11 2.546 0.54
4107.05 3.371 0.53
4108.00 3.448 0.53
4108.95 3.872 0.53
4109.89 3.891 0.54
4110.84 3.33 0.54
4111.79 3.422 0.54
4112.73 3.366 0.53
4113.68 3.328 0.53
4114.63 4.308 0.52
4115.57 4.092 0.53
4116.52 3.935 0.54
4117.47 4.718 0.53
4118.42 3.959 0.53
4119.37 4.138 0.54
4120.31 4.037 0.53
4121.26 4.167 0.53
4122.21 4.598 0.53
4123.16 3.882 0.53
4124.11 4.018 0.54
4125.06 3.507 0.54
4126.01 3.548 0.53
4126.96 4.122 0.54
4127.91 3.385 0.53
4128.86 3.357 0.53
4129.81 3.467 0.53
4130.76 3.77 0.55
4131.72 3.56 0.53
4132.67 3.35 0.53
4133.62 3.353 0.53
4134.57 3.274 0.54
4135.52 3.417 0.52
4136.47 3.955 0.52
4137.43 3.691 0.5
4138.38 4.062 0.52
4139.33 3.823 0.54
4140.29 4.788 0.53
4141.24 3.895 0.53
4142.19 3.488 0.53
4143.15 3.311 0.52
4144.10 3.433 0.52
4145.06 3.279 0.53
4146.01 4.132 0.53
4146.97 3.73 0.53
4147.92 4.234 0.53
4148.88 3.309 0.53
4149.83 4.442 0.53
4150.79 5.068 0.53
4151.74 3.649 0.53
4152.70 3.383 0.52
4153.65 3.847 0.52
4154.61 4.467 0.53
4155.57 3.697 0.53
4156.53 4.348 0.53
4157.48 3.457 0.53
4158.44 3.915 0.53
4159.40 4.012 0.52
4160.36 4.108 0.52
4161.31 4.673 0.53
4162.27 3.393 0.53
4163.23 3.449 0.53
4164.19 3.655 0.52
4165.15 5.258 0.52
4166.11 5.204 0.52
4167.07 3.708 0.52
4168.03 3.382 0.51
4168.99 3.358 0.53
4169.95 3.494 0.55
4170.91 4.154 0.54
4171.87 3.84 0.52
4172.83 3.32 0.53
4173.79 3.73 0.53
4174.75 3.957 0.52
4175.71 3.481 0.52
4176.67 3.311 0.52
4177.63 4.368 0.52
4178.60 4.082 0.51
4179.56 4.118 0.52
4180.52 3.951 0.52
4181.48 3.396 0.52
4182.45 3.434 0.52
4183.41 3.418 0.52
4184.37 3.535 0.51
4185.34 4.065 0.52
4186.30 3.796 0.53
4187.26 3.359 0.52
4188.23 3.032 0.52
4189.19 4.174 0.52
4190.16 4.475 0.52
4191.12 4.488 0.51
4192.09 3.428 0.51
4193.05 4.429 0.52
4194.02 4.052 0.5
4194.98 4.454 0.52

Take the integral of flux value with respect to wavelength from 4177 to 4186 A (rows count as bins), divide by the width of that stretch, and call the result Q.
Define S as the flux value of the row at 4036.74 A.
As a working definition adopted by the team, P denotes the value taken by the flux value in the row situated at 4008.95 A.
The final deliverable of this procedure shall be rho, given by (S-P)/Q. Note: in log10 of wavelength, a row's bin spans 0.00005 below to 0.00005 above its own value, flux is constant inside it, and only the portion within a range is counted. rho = -0.07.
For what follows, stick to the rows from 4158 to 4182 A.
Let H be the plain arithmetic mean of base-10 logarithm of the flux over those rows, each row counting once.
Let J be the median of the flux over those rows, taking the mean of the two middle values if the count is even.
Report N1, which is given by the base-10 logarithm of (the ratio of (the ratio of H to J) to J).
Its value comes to -1.40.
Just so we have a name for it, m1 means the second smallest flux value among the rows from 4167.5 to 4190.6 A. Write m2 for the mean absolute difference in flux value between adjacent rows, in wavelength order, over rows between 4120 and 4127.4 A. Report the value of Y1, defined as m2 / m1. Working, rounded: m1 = 3.311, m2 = 0.36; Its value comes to 0.11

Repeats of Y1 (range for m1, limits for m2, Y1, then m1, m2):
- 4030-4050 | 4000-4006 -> 0.40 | 2.911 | 1.16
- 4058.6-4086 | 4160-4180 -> 0.16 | 3.07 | 0.50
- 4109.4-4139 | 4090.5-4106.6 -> 0.16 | 3.328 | 0.52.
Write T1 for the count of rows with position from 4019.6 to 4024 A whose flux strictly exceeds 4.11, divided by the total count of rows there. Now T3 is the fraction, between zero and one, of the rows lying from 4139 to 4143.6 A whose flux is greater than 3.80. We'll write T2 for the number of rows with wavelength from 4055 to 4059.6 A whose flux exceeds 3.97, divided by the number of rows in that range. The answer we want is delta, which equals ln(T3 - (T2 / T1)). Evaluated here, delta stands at -2.30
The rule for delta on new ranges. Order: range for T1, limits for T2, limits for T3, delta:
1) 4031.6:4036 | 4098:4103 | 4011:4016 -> -0.92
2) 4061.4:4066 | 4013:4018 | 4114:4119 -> -0.69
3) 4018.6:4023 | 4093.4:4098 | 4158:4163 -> -0.76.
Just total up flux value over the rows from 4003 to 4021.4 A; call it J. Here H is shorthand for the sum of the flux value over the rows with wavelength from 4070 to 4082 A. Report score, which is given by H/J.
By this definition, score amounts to 0.6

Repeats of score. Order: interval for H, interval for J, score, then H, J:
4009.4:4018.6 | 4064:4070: 1.5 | 38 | 25.7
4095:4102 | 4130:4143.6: 0.4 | 22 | 51.7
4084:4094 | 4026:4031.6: 1.8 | 43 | 24.3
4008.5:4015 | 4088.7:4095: 1.1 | 29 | 27.2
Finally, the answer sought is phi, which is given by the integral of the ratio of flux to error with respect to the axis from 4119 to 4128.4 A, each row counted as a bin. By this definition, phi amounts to 69.4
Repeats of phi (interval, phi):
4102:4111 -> 54.5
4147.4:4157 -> 73.5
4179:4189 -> 69.9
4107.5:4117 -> 65.9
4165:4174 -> 66.7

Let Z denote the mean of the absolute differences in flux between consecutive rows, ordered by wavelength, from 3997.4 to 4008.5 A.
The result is 0.69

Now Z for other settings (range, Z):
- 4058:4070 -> 0.52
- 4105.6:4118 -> 0.35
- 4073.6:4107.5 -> 0.49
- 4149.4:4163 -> 0.63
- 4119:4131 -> 0.32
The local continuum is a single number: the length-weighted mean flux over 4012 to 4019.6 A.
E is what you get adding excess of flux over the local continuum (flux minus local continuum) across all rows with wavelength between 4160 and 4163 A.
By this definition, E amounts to 1.1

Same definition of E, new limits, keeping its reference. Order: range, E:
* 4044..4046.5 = -2.3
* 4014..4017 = -1.1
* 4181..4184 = -0.9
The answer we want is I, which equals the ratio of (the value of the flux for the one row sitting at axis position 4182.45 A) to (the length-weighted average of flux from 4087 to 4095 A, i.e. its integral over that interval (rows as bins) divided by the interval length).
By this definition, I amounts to 0.90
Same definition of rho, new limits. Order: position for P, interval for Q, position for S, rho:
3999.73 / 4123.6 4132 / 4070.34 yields -0.25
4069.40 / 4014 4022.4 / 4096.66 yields -0.35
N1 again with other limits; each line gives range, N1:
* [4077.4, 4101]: -1.38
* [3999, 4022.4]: -1.43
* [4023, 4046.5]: -1.39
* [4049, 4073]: -1.43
